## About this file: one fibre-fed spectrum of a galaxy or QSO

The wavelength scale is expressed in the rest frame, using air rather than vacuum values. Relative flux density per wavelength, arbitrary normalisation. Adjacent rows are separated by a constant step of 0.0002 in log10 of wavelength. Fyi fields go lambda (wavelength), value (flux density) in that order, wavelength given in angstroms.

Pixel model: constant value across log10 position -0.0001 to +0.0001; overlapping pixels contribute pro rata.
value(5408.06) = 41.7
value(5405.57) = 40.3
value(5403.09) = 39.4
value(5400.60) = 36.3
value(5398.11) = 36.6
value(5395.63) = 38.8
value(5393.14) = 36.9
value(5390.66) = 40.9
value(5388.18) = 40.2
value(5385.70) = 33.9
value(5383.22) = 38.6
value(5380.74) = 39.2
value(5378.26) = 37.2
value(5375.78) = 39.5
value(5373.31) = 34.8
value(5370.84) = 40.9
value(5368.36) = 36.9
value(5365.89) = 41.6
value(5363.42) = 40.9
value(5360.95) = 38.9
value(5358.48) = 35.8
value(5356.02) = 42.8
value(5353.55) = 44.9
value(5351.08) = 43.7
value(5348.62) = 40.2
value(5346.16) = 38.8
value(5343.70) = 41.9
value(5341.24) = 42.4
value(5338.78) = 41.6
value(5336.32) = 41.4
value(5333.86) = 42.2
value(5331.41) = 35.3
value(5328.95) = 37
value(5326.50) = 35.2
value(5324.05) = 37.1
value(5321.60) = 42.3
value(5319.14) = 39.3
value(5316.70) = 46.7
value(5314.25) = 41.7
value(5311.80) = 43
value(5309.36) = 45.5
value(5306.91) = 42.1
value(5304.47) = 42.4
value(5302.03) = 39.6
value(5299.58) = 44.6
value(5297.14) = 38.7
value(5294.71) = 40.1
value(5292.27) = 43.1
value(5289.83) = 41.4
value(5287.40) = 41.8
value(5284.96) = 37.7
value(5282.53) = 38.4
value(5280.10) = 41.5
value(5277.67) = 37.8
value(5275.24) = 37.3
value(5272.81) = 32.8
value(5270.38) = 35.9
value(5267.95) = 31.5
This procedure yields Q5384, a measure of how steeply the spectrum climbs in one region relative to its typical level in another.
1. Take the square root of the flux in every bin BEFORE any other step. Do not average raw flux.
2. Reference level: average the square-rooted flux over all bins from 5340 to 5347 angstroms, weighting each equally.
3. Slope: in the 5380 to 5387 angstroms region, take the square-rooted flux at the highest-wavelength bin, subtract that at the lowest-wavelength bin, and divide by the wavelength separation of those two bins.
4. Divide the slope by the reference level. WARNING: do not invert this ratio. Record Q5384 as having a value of -0.014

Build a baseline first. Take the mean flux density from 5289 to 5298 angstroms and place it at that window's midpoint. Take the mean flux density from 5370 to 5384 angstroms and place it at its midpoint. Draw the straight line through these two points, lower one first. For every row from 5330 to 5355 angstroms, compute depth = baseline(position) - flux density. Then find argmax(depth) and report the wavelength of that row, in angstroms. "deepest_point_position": 5331.41 angstroms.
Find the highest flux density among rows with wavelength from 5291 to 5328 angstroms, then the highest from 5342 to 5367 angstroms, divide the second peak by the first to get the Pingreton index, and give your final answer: 0.96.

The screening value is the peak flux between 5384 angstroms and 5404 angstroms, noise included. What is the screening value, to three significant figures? 40.9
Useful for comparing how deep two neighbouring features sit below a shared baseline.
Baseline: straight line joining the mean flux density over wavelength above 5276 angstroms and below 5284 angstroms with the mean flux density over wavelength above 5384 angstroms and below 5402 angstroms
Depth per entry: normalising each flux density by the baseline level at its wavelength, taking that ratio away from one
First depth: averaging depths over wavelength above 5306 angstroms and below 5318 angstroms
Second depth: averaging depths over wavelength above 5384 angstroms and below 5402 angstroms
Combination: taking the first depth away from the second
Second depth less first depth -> 0.13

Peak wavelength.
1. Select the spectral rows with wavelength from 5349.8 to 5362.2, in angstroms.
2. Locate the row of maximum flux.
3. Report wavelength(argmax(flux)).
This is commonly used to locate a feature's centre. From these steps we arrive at 5353.55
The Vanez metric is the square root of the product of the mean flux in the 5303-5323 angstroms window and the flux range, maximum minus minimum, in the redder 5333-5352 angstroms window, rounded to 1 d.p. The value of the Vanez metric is 14.5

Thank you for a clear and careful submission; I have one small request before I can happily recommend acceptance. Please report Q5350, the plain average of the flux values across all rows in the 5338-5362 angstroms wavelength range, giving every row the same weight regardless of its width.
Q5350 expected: 41.1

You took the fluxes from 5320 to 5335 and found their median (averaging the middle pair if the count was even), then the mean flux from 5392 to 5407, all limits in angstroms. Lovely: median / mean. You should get 0.97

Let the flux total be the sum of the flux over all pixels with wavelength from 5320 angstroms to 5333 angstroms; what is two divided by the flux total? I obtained 0.011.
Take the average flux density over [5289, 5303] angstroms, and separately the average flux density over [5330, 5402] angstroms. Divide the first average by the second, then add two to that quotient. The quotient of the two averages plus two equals 3.05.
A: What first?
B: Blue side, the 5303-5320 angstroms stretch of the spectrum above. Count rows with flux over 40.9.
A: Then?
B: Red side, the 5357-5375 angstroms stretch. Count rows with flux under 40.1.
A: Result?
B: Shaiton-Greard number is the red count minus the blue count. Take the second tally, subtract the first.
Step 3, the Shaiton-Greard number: -2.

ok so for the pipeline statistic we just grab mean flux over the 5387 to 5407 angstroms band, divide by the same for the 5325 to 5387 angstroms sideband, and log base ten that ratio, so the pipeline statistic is -0.008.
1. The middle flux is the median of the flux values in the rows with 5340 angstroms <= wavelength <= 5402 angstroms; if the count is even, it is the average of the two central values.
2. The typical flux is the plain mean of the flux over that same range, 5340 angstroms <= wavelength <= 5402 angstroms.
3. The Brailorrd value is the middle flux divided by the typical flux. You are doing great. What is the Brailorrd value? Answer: 1.00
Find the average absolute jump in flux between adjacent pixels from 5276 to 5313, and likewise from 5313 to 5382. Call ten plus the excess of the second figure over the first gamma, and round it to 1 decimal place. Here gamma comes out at 10.4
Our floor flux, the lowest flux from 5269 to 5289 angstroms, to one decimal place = 32.8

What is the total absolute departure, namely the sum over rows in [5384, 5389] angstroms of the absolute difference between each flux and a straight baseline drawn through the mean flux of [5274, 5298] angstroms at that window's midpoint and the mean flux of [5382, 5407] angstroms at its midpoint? 6.3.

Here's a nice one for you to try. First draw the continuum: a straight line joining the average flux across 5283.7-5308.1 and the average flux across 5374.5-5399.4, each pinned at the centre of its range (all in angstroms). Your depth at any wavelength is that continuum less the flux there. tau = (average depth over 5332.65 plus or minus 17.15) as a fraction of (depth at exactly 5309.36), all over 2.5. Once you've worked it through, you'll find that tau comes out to 0.0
